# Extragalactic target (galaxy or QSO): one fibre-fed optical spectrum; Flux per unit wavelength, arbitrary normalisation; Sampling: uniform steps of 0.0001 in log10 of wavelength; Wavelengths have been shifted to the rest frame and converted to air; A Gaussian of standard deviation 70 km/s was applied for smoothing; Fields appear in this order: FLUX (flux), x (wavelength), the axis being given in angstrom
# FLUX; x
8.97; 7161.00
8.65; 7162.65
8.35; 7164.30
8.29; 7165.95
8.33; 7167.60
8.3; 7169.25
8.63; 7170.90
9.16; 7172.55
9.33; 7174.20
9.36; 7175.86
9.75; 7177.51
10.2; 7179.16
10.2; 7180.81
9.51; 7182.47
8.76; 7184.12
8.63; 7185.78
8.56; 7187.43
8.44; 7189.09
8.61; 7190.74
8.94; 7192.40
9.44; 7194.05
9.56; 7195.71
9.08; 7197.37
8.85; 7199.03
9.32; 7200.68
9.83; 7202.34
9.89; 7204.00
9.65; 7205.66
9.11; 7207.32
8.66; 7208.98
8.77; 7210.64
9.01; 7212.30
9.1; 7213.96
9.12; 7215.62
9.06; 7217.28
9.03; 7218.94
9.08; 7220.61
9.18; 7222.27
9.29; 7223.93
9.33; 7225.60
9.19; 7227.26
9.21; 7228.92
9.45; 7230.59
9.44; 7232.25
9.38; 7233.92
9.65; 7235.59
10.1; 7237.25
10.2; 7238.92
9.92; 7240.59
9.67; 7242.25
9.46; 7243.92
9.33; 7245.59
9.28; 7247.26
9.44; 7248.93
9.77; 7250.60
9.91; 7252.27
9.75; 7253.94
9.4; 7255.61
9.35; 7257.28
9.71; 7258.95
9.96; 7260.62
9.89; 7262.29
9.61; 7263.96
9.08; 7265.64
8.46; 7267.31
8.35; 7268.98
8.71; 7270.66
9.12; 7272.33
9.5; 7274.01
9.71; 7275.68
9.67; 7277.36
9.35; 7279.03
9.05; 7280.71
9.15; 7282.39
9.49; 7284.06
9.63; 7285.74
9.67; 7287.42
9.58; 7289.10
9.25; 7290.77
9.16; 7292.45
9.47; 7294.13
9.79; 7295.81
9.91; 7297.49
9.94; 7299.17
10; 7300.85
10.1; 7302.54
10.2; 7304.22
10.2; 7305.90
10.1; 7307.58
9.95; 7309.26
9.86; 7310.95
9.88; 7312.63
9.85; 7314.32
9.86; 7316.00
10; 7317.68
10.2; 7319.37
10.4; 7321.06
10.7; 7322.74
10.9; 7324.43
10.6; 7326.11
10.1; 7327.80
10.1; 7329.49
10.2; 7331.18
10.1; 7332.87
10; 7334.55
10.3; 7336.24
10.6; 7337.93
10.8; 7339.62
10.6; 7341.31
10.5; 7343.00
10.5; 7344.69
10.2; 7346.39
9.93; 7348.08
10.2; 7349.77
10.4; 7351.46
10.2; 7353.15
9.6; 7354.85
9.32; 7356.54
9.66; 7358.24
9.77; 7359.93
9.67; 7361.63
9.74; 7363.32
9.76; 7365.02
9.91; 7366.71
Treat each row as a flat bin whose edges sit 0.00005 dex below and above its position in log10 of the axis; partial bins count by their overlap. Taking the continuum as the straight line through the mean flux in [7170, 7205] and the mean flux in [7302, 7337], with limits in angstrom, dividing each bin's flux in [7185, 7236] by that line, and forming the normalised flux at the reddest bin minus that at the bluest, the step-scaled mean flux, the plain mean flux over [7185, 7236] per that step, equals 127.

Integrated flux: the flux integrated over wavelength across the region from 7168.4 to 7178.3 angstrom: 90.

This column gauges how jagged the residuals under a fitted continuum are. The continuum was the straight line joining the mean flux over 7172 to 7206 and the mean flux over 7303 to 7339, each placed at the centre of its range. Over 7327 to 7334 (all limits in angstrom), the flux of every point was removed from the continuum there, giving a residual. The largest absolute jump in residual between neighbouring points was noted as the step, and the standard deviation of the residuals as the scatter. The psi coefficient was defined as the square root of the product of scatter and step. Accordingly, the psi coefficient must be 0.07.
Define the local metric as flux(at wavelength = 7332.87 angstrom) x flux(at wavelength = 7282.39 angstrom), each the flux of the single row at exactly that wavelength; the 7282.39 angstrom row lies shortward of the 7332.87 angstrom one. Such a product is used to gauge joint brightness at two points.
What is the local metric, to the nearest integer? 92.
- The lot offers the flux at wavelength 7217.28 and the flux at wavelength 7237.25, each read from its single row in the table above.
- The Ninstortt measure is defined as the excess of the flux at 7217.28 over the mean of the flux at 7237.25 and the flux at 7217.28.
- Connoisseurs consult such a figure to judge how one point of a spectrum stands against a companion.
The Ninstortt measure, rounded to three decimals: -0.520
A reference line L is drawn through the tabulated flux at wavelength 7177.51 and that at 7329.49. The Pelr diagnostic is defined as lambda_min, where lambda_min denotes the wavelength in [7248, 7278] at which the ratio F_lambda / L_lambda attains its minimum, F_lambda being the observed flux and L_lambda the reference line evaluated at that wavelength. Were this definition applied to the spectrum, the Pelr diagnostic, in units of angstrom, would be 7268.98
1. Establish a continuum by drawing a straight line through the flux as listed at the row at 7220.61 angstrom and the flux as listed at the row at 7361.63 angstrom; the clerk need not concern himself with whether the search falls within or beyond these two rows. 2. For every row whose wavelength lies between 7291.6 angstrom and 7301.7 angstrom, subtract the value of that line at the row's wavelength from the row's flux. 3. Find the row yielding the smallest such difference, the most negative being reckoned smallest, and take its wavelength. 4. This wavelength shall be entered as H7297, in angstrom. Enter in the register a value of 7292.45 angstrom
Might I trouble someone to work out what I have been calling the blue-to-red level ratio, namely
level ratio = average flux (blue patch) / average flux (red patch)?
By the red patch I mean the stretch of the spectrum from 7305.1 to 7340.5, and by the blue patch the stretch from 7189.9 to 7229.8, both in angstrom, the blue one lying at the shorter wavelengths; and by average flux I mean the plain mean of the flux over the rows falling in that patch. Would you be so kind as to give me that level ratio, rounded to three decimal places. 0.898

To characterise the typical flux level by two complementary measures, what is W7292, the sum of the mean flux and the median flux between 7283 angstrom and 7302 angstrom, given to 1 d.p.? 19.3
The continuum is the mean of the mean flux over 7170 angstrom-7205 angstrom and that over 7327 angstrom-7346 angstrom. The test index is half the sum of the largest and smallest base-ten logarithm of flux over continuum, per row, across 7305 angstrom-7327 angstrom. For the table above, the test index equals 0.025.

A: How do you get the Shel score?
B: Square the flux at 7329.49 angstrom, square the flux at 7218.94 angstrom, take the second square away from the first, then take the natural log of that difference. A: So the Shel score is 3.0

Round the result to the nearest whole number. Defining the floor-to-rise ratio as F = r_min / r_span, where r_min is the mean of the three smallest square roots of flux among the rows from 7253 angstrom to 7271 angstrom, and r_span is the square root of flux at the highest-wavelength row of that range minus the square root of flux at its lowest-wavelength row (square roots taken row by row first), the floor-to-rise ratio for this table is -17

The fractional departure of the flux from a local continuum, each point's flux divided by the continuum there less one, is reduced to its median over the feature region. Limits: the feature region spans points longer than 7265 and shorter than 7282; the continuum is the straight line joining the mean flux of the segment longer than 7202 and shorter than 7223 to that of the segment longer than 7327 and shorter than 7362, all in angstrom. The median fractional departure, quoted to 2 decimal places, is -0.05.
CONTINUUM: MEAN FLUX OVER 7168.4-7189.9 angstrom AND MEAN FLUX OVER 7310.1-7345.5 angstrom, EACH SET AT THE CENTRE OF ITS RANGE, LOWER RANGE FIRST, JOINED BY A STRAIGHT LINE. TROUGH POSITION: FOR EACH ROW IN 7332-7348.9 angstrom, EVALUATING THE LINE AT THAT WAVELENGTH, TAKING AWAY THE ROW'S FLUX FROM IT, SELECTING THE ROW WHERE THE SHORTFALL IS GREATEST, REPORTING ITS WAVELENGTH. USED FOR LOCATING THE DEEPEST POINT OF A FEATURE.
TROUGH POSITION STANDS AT 7348.08 angstrom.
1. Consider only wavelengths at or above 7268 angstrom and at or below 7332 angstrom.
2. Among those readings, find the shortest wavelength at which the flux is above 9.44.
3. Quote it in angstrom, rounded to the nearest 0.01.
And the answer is 7274.01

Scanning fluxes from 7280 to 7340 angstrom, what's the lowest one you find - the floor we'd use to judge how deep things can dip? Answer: 9.05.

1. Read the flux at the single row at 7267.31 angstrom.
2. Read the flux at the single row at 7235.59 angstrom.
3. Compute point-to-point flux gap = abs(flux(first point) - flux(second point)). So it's 1.2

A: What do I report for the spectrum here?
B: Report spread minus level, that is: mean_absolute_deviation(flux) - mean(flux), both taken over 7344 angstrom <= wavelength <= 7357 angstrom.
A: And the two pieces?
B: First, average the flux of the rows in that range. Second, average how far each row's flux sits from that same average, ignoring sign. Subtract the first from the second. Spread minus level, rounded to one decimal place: -9.7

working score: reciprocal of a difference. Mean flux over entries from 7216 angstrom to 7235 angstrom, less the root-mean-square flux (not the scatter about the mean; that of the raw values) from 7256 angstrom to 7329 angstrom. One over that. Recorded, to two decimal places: -2.07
